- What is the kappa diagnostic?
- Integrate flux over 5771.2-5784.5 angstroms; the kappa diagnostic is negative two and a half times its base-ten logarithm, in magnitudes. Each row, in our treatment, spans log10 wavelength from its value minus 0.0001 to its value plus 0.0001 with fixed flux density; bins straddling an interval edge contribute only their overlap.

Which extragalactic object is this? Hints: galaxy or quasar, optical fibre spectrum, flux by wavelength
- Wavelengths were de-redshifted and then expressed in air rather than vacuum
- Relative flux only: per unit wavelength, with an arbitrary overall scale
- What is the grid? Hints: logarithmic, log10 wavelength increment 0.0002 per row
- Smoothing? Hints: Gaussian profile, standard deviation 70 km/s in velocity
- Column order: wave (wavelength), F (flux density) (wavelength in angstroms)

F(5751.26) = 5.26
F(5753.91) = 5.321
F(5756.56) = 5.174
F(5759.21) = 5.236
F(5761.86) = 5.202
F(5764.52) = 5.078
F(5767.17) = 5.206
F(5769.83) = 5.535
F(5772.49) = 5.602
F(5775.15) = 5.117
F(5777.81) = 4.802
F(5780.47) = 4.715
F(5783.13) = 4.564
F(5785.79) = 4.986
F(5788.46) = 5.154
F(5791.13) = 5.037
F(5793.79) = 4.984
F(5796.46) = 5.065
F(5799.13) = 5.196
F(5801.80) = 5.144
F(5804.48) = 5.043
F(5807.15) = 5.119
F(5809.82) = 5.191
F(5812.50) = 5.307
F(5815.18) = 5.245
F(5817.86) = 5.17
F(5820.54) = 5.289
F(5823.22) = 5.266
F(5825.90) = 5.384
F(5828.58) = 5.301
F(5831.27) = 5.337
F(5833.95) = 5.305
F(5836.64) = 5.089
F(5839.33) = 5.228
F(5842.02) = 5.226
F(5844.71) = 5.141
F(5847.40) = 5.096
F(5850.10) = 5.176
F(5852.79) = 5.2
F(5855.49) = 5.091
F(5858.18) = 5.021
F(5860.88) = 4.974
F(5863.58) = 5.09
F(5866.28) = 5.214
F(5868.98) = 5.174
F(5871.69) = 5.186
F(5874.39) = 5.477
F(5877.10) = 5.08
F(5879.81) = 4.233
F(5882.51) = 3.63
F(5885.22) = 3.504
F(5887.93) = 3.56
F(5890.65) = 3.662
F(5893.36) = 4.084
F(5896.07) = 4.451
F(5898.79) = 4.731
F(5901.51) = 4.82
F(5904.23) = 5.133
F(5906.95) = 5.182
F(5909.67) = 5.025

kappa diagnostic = -4.55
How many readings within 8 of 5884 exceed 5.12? 0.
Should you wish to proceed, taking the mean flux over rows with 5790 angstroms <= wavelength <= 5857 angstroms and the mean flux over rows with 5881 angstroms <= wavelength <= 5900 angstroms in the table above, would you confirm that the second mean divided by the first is 0.76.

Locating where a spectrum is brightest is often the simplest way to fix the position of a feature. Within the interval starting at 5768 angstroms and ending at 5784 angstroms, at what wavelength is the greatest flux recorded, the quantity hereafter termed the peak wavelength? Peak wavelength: 5772.49 angstroms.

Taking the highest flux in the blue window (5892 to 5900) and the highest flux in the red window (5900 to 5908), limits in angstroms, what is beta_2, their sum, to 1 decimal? 9.9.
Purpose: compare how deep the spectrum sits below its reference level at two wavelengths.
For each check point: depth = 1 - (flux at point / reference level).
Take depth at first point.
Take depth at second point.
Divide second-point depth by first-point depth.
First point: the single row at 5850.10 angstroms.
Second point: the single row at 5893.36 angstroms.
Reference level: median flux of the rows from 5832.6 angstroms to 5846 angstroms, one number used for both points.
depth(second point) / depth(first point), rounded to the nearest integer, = 23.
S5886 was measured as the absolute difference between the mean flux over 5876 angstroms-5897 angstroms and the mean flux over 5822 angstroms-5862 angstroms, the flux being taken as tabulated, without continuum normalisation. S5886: 1.2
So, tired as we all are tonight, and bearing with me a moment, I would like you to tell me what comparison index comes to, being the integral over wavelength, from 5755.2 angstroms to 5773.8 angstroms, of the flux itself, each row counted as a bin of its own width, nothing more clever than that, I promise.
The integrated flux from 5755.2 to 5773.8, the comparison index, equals 98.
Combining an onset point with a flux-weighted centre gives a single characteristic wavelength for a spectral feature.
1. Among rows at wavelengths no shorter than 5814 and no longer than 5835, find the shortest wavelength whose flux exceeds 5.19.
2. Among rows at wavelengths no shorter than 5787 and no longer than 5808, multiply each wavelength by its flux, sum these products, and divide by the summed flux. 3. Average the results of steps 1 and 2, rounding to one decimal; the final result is 5806.5 angstroms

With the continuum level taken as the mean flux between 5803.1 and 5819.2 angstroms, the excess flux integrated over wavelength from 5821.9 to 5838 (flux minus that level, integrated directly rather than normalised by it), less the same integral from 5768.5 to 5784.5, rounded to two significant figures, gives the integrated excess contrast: 3.6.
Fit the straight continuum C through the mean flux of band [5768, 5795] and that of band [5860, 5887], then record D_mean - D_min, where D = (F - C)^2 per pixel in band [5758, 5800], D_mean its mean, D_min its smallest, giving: 0.061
